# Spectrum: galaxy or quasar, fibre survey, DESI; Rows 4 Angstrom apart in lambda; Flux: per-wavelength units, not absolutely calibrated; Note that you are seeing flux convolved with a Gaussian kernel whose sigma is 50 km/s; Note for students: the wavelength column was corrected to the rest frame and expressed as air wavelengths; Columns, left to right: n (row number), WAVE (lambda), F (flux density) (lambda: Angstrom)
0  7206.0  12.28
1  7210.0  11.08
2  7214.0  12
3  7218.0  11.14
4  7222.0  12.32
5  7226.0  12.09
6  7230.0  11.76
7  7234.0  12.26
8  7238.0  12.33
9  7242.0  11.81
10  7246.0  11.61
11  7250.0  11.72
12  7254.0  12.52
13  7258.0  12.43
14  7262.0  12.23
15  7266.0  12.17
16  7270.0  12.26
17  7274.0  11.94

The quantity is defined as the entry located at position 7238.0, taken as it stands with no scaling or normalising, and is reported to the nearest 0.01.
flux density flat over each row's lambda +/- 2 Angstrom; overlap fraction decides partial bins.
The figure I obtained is 12.33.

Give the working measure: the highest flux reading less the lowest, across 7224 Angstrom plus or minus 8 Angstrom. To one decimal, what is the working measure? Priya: 1.2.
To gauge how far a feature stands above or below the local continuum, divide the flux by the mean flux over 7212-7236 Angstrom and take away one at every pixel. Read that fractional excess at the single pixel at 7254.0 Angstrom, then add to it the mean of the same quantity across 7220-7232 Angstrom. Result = 0.060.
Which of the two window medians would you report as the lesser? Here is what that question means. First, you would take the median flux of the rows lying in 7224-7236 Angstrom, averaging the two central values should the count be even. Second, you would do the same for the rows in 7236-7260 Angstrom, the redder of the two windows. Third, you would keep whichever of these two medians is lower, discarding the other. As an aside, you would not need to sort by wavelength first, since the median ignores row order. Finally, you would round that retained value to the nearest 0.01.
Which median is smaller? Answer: 12.07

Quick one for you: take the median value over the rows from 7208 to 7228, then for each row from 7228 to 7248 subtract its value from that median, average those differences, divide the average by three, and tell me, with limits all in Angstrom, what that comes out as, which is 0.02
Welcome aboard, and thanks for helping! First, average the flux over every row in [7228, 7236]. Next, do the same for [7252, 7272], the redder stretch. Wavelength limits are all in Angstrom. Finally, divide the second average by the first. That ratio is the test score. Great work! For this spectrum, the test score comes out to 1.03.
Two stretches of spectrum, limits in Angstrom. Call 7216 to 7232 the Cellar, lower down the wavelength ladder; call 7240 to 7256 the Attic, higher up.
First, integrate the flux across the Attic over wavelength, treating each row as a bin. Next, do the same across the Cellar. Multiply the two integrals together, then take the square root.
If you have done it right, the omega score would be 190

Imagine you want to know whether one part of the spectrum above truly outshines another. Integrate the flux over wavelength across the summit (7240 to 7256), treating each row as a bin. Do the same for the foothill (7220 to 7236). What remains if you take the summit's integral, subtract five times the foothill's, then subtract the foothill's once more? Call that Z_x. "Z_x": -972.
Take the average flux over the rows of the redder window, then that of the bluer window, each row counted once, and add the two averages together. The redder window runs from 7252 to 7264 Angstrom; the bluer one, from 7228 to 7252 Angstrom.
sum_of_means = 24.3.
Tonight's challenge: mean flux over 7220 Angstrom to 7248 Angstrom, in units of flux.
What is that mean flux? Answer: 12.03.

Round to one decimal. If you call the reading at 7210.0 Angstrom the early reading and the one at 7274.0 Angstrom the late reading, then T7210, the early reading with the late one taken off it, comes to -0.9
